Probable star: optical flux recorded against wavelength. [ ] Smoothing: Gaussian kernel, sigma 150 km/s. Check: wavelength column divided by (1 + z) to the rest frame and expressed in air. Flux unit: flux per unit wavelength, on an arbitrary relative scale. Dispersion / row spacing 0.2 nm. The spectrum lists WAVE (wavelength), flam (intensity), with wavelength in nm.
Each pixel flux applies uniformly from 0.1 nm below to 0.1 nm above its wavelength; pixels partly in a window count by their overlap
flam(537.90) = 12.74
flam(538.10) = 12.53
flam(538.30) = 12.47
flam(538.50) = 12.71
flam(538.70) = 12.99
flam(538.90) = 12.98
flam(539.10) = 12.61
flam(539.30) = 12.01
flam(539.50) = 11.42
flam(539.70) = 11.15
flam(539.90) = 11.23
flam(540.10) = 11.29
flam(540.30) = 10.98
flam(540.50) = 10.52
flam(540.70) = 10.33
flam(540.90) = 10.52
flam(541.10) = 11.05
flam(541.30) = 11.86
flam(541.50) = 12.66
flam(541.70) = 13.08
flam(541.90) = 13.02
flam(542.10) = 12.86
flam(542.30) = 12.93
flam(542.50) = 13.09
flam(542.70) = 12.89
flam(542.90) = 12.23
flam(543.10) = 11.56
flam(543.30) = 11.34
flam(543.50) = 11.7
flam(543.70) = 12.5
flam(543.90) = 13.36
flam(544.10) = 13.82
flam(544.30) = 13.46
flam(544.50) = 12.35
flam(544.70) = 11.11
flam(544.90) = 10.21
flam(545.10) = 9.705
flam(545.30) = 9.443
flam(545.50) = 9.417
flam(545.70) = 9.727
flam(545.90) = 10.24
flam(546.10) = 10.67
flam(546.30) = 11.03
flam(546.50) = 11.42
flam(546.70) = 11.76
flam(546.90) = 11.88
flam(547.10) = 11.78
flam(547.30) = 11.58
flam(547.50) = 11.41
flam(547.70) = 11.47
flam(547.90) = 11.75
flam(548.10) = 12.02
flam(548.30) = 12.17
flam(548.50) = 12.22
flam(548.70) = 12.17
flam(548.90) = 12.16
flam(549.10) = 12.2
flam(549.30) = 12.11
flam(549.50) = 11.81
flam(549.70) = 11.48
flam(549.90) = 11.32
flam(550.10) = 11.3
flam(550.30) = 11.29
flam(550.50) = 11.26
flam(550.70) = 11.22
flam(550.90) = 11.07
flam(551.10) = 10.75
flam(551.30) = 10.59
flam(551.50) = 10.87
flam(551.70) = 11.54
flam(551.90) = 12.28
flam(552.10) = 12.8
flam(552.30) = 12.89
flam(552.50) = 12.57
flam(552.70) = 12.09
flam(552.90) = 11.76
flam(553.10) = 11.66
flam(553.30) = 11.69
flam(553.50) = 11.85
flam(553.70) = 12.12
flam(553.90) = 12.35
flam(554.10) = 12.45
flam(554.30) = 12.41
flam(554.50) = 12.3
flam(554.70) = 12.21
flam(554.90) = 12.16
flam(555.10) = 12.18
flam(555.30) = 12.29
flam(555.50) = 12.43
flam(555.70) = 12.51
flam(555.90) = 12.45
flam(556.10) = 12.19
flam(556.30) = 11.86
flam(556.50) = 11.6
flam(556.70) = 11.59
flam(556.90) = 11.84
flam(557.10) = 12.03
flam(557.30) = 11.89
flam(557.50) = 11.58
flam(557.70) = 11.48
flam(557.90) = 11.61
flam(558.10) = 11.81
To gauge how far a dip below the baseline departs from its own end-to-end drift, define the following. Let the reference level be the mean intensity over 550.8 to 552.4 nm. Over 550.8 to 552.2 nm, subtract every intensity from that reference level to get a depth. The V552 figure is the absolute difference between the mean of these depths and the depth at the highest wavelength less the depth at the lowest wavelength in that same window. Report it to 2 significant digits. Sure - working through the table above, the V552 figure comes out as 1.9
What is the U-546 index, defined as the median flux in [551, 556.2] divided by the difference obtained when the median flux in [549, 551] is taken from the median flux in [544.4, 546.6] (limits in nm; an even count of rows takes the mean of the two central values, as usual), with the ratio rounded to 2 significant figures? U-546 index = -11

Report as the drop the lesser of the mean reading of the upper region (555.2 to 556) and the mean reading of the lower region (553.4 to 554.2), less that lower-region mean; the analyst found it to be 0.0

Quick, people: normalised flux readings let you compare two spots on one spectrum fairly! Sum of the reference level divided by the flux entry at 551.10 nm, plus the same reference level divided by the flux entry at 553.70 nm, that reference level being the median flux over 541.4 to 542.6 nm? 2.28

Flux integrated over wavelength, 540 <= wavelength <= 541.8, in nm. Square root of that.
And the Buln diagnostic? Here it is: 4.52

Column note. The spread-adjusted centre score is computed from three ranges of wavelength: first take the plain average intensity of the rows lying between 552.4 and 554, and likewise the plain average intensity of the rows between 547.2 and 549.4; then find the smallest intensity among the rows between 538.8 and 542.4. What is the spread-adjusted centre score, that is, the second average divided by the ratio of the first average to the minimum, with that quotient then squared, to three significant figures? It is 105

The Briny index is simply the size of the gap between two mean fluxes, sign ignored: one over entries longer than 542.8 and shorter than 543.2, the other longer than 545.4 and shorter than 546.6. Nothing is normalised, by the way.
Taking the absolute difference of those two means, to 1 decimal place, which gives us 1.5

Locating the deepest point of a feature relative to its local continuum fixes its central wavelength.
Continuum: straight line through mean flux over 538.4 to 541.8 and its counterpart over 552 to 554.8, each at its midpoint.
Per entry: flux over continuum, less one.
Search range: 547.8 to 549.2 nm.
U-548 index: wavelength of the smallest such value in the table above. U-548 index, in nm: 547.90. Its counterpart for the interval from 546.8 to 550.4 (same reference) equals 550.30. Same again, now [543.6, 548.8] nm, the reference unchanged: 545.50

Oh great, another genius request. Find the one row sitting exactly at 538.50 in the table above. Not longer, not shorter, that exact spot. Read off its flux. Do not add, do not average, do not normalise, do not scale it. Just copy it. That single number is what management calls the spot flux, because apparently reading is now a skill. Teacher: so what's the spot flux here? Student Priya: 12.71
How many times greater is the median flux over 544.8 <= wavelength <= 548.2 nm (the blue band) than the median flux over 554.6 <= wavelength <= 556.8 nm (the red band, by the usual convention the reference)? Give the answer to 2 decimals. 0.94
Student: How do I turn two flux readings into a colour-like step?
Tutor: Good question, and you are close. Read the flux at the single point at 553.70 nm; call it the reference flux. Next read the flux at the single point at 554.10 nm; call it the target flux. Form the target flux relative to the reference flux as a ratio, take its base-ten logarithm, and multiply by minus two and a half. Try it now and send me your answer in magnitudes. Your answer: -0.03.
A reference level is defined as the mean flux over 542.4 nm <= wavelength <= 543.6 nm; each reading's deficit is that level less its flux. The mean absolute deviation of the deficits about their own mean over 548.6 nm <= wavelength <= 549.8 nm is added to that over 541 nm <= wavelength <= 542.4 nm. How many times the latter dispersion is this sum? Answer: 1.39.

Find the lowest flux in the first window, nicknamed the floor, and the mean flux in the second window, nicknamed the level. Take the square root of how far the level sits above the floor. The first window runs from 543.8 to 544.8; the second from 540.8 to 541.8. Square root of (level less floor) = 0.85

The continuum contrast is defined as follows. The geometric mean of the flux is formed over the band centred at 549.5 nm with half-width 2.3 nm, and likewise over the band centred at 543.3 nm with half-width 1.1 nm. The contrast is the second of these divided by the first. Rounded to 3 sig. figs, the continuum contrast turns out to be 1.09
